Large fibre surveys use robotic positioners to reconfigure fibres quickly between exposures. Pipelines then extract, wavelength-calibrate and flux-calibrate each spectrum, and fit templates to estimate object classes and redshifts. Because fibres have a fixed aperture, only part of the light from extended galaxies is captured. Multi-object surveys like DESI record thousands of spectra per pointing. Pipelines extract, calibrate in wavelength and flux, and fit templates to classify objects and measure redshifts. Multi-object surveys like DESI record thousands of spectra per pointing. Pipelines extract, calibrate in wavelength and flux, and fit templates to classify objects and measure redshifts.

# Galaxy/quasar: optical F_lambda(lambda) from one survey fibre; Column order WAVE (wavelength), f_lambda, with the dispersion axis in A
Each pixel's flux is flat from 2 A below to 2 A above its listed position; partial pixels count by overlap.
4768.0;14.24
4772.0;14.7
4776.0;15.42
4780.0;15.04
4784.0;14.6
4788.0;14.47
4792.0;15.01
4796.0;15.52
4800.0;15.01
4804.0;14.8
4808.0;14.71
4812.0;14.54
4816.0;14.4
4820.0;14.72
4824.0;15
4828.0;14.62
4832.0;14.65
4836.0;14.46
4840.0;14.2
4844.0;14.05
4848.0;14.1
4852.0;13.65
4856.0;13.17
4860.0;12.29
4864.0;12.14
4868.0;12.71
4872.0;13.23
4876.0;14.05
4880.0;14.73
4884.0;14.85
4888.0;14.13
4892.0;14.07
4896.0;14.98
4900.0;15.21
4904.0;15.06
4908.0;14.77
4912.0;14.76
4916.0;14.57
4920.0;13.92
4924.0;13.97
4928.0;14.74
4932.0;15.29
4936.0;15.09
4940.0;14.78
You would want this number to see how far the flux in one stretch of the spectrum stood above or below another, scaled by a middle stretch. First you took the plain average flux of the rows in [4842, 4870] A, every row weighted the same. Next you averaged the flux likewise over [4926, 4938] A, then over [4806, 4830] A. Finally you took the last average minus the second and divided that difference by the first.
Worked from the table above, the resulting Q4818 -0.028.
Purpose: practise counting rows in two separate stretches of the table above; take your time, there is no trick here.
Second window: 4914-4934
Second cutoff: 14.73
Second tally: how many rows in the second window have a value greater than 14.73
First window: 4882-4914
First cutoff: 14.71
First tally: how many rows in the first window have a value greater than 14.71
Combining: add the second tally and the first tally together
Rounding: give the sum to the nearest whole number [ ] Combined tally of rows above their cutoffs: 8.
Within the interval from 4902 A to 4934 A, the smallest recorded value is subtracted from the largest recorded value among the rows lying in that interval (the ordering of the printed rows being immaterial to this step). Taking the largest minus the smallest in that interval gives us 1.4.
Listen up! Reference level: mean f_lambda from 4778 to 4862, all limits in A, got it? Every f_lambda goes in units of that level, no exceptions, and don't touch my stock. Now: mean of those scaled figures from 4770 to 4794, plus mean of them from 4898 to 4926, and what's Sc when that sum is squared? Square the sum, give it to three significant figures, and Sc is 4.17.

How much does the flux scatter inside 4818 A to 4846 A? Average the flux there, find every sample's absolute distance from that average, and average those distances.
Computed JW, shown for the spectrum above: 0.25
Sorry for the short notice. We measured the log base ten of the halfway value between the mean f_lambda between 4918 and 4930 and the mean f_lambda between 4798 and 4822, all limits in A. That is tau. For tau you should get 1.16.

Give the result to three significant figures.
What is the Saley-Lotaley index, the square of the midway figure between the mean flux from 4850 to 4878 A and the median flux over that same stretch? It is 172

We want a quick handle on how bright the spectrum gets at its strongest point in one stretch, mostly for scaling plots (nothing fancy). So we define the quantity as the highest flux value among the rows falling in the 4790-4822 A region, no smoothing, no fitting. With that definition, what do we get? 15.52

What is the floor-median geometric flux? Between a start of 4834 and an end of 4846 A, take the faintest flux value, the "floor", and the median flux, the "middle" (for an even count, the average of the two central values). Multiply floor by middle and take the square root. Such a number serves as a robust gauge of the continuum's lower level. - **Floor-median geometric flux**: 14.1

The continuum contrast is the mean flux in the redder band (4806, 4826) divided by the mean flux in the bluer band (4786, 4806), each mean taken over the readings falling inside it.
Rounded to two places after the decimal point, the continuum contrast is 0.98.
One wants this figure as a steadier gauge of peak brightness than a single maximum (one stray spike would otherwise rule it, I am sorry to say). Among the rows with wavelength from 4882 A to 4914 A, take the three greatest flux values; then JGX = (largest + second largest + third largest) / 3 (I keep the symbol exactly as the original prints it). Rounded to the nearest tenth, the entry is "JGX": 15.1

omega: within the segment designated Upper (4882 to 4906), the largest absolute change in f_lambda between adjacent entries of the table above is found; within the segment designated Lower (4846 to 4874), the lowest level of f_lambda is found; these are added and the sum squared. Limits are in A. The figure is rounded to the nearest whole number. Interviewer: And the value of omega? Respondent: 170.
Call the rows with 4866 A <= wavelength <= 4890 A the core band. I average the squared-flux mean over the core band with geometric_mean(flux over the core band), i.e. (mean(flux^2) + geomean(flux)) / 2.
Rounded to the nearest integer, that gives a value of 105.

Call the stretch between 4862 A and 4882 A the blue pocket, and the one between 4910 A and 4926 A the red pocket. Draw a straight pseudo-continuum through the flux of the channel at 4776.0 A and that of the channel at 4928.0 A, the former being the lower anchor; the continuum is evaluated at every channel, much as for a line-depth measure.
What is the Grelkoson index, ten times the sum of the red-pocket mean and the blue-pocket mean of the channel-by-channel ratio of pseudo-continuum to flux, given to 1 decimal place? 21.6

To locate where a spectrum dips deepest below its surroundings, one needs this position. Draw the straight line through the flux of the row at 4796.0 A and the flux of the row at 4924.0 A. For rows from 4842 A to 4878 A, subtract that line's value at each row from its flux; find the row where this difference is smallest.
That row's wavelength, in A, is 4864.0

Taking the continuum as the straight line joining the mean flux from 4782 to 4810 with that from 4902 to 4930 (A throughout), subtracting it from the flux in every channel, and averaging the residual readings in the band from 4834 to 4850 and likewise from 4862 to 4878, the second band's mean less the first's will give -1.1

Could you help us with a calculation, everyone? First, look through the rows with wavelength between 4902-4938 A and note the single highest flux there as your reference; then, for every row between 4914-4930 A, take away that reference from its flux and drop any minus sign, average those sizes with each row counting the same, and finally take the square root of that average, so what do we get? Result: 0.99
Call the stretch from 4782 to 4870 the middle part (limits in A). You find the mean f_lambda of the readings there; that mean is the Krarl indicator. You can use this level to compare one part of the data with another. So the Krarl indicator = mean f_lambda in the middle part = 14.2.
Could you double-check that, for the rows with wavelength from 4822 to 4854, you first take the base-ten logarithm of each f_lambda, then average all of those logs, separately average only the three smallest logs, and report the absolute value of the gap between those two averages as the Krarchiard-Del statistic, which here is 0.012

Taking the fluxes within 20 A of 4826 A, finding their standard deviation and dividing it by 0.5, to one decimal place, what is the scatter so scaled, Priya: 0.5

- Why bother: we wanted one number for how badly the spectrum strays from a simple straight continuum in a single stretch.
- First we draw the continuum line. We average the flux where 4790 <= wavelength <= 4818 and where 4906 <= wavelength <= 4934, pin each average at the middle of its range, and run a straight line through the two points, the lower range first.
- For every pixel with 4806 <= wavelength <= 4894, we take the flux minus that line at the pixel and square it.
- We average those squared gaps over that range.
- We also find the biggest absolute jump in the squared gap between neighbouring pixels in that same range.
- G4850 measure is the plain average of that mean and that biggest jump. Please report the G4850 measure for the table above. 2.3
